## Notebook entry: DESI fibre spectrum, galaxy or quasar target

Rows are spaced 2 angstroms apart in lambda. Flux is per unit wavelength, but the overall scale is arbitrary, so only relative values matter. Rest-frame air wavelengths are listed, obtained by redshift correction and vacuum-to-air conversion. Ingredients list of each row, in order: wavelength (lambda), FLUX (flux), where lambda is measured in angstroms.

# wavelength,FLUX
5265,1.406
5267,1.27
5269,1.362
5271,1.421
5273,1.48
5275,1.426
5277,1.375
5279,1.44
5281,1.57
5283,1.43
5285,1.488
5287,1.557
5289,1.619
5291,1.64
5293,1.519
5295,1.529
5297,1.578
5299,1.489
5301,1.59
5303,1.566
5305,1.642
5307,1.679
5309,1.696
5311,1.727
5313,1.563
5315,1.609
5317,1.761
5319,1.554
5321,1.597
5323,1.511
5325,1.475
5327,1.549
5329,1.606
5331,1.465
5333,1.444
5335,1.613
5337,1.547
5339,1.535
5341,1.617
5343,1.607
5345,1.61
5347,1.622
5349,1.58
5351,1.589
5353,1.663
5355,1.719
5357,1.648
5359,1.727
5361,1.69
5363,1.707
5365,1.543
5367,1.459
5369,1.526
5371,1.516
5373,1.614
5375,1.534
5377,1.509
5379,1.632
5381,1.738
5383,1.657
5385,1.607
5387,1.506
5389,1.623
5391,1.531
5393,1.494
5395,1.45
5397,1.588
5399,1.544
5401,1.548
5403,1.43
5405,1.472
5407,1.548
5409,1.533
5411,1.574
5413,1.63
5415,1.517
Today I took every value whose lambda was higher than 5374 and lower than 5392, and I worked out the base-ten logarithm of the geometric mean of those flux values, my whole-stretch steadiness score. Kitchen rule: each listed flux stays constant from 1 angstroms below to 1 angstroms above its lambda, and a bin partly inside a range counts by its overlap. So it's 0.202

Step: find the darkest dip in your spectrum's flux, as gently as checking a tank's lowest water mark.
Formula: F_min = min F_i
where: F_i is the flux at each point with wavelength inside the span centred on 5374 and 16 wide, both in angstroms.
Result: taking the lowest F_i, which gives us 1.459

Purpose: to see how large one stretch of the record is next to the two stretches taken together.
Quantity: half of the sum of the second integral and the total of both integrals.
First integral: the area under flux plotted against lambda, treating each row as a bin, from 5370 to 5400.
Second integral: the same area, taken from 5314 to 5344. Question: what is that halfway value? 70.5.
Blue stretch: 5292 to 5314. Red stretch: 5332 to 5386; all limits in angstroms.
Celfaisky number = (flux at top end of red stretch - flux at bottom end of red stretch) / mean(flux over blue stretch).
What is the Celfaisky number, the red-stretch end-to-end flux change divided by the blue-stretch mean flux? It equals 0.10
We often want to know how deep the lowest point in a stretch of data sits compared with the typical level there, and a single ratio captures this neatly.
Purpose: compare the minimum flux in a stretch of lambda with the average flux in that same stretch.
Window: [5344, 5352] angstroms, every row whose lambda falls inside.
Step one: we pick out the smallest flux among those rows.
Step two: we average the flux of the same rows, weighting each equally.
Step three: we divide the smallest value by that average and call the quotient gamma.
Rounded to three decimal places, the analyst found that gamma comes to 0.987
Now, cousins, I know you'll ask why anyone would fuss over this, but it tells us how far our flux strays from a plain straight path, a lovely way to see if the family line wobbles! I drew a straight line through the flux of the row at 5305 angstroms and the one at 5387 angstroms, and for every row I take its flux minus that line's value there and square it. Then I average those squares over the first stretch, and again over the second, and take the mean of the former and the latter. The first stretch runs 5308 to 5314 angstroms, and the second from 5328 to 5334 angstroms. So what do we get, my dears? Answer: 0.0097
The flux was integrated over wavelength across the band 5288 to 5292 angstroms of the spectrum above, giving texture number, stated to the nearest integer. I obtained 7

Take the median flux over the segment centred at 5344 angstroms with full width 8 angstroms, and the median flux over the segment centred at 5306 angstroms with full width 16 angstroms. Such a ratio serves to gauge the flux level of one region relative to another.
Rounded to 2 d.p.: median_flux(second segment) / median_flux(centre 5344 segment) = 1.00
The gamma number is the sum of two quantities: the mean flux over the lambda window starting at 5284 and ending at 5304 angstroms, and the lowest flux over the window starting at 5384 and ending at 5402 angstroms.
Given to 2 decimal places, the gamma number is 3.01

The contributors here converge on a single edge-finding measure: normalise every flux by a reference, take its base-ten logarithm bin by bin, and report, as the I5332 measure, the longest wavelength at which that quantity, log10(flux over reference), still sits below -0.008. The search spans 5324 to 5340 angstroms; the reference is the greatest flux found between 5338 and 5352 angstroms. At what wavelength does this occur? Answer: 5339 angstroms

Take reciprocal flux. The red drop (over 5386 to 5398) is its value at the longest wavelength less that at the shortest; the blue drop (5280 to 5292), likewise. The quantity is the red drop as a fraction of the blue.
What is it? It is 1.3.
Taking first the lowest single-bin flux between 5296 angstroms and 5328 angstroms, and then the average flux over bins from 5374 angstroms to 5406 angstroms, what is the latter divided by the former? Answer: 1.05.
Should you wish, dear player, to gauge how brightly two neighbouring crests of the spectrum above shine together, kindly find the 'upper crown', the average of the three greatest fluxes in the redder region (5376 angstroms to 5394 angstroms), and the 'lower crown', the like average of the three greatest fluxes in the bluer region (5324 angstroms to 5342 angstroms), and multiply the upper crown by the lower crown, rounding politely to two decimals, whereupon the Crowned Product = 2.70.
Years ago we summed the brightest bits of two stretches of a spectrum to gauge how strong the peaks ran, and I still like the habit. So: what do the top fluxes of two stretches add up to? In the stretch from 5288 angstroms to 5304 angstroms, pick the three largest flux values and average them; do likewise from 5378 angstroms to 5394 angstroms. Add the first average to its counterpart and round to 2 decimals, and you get 3.29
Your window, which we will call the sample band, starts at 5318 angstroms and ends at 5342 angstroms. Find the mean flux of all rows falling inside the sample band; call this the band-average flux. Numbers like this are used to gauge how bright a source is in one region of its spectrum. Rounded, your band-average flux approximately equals 1.54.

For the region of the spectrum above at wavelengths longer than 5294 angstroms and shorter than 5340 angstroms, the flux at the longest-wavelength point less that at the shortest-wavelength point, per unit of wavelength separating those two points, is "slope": 0.000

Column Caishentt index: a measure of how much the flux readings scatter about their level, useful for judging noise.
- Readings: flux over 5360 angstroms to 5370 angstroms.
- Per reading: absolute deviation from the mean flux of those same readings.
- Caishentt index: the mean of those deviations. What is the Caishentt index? 0.091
